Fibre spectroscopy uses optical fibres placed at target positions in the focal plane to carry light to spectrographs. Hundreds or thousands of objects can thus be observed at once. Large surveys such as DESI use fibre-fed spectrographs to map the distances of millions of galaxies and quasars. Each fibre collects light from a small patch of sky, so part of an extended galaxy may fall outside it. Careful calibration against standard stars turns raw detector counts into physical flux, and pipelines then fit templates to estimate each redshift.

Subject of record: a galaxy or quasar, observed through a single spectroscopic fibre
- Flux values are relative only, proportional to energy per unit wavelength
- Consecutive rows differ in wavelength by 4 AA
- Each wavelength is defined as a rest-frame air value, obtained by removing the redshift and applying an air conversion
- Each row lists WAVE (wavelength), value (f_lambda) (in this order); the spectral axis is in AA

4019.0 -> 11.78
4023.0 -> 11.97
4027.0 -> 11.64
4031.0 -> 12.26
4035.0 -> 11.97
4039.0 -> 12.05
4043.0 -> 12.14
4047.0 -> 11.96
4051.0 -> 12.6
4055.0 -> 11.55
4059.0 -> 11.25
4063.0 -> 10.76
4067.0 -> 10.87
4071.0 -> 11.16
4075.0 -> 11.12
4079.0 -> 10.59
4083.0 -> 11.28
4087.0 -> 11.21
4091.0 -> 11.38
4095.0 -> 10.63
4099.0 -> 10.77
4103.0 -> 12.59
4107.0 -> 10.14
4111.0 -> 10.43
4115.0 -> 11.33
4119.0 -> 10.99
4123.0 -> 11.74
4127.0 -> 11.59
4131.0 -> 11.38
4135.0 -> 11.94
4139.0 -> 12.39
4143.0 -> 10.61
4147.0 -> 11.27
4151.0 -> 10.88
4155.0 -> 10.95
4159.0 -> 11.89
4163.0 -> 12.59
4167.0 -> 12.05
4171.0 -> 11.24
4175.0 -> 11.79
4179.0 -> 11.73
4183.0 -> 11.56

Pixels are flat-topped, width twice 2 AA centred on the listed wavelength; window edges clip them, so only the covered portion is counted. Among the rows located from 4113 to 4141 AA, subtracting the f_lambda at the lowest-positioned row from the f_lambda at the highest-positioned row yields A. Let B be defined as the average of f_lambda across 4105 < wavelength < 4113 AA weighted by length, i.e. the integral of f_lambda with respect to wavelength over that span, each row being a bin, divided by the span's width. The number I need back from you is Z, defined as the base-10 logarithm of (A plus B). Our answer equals 1.055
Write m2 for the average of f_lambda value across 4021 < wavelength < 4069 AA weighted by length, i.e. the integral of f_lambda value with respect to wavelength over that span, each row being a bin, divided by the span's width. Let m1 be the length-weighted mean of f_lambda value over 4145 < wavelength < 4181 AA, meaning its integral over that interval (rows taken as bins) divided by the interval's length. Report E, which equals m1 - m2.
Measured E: -0.2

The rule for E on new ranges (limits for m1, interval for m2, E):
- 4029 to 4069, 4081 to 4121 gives 0.7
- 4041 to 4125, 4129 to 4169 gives -0.3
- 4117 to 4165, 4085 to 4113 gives 0.5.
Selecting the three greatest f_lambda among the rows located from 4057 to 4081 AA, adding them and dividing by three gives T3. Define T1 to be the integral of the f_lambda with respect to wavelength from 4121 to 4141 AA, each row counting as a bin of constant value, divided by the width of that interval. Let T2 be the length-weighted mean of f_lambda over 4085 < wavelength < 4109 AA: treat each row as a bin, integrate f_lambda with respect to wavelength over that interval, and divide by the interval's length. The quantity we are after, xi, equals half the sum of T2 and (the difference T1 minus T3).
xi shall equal 5.88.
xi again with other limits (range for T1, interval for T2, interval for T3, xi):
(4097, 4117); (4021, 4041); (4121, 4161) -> 5.48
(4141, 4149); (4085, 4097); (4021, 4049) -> 4.93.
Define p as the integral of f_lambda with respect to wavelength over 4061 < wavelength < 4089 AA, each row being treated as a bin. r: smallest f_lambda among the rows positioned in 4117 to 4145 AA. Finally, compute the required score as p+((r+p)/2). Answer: 467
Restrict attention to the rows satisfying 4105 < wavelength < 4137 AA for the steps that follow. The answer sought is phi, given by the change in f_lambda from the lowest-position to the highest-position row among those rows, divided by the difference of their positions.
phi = 0.064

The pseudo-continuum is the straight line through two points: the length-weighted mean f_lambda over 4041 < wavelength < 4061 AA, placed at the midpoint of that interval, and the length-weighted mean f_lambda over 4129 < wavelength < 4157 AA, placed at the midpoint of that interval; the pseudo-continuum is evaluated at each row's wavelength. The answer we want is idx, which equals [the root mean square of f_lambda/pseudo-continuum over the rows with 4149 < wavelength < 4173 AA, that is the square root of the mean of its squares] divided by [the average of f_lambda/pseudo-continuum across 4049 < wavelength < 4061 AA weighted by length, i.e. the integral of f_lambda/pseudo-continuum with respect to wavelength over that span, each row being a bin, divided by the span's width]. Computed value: 1.04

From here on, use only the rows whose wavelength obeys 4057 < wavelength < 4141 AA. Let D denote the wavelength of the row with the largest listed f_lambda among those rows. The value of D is 4103.0 AA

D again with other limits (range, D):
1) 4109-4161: 4139.0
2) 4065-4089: 4083.0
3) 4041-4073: 4051.0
